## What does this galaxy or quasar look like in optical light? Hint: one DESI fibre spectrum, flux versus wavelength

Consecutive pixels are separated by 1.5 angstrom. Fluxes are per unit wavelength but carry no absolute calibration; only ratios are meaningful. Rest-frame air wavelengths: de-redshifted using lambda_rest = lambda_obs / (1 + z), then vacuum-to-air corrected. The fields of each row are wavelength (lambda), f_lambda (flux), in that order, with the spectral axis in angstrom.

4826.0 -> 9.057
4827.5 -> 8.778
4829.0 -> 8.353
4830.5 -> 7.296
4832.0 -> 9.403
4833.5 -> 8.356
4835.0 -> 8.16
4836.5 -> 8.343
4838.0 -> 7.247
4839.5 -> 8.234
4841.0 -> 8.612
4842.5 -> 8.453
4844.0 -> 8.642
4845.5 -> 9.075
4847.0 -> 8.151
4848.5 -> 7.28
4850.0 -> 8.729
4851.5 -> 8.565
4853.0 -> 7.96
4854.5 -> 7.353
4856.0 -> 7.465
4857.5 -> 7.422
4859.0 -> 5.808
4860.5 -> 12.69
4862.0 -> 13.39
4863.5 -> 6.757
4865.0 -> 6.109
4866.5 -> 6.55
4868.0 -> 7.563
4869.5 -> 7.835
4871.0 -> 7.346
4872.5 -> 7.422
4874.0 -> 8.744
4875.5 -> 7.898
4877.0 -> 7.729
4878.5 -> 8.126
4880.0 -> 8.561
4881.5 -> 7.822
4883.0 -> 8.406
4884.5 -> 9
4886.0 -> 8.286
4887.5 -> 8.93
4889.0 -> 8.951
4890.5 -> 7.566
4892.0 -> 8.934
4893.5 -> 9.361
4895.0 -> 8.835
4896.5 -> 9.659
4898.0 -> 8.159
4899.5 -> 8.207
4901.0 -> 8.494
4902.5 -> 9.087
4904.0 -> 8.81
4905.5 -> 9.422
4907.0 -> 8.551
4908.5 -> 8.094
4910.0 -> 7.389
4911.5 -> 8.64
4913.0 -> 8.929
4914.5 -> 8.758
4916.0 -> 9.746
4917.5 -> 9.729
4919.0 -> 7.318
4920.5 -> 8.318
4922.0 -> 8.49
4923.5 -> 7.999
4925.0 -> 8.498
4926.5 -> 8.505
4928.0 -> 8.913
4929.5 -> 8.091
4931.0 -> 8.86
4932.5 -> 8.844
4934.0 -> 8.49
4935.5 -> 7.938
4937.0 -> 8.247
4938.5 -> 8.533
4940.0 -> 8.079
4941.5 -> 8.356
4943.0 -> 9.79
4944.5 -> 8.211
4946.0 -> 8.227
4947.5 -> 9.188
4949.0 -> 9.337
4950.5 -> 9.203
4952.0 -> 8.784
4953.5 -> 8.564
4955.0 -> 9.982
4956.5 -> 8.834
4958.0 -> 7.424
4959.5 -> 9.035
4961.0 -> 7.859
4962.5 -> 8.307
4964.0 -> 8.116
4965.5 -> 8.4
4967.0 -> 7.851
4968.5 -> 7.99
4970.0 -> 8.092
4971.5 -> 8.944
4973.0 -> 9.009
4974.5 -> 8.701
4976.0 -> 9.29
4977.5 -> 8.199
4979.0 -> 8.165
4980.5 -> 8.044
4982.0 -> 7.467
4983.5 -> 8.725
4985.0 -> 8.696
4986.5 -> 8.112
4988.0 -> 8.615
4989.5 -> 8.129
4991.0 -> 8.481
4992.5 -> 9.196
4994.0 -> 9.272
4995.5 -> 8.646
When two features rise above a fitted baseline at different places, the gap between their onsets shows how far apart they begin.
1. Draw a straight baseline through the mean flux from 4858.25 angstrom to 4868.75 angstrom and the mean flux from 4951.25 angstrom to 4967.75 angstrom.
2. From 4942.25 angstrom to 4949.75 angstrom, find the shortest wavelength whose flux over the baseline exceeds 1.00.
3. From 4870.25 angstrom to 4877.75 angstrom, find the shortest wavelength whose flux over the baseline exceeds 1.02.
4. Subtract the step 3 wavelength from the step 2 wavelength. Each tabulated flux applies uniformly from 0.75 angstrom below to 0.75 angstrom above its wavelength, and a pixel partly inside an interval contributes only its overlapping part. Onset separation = 69.0 angstrom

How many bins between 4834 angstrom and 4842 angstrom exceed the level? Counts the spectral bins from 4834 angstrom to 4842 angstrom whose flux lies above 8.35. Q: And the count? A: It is 1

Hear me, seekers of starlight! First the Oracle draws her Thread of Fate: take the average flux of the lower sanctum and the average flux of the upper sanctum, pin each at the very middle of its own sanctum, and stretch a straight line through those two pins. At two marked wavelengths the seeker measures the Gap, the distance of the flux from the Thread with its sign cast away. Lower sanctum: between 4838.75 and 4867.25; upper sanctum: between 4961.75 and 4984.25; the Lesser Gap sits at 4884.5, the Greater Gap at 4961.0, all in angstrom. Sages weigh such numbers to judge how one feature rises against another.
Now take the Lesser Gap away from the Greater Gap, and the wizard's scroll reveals -0.22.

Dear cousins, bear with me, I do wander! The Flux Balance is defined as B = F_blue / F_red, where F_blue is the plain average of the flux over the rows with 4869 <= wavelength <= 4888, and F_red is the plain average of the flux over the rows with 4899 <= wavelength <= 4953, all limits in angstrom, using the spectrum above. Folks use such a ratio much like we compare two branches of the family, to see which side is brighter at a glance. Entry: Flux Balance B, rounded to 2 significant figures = 0.95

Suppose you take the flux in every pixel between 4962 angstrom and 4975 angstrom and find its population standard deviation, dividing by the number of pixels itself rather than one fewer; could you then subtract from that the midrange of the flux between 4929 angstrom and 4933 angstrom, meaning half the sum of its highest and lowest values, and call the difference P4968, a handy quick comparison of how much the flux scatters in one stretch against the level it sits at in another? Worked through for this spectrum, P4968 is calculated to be -8.1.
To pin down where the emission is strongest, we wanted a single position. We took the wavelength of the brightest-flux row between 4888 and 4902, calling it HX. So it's 4896.5 angstrom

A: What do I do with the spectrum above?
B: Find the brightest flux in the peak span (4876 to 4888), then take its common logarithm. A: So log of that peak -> 0.95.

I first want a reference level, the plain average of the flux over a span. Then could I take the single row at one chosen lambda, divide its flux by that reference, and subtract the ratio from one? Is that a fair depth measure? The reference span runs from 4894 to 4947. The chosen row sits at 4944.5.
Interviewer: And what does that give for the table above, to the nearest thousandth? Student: 0.043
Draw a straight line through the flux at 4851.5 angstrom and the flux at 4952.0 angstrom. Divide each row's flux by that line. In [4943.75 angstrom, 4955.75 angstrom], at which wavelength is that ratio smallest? 4944.5 angstrom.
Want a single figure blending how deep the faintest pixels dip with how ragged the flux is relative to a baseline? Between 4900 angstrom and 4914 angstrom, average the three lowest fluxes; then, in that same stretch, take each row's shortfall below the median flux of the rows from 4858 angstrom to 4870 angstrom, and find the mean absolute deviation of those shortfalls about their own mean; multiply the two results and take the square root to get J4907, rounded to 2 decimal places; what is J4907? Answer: 1.83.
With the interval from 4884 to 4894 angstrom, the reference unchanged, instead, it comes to 1.93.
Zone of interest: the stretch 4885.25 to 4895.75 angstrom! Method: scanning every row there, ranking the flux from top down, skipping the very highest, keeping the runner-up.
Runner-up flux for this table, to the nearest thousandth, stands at 8.951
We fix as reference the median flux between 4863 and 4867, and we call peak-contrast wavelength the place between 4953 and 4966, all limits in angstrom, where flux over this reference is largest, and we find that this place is 4955.0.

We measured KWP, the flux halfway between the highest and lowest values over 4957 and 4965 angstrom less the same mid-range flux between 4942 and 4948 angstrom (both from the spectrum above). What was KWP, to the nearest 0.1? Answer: -0.8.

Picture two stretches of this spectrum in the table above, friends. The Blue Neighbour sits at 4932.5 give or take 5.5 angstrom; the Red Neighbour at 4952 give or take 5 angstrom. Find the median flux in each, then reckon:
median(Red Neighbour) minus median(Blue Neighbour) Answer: 0.70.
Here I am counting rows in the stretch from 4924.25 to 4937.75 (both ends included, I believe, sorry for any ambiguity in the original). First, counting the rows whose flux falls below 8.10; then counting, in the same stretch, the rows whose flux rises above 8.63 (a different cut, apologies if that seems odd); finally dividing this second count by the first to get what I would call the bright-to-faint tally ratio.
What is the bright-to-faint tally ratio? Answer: 1.5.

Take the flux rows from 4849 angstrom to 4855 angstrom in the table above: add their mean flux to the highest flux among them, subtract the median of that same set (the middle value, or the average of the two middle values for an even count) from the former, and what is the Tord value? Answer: 8.62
